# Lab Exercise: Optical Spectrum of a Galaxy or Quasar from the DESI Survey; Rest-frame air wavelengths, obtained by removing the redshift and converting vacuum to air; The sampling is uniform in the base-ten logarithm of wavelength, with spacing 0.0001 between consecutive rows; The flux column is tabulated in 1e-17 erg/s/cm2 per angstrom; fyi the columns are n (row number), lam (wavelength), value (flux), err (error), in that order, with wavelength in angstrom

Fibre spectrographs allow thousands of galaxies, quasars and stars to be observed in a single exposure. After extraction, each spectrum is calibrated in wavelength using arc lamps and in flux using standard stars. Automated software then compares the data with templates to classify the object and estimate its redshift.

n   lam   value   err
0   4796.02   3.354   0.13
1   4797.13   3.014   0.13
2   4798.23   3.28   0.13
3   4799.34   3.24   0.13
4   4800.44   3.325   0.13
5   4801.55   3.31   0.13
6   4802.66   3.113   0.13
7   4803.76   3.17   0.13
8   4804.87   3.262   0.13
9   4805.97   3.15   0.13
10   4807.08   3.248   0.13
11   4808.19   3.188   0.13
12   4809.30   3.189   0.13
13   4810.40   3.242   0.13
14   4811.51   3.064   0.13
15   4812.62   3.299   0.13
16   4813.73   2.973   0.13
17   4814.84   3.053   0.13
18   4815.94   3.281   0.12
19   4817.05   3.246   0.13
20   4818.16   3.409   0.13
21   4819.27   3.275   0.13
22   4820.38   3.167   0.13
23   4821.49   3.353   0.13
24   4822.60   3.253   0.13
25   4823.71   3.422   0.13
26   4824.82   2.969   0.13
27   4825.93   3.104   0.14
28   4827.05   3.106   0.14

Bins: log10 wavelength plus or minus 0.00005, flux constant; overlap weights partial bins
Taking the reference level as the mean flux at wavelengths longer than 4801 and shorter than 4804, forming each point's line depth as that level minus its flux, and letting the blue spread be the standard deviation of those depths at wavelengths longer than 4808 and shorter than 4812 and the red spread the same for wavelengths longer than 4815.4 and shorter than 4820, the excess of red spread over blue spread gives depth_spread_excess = 0.00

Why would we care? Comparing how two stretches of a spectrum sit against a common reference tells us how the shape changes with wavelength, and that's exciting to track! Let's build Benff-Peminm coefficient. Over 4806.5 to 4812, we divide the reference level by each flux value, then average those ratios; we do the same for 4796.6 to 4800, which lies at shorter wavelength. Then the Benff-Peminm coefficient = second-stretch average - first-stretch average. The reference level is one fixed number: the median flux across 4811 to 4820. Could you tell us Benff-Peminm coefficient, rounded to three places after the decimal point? 0.004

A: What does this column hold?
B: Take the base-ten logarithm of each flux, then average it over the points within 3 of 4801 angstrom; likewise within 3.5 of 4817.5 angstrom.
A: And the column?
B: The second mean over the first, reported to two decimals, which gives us 1.00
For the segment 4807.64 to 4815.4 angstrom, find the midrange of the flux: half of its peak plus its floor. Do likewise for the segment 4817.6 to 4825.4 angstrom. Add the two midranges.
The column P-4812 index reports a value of 6.33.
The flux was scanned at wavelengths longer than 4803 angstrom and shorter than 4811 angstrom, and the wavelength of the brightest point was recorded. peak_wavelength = 4804.87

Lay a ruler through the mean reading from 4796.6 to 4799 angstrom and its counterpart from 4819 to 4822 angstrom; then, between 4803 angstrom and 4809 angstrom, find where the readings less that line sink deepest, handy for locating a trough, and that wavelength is 4805.97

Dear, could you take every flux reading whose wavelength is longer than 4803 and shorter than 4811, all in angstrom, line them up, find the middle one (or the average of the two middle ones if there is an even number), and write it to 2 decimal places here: 3.19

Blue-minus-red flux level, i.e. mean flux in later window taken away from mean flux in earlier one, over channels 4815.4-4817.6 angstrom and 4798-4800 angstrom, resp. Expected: 0.00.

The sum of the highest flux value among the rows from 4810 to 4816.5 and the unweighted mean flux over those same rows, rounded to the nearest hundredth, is 6.45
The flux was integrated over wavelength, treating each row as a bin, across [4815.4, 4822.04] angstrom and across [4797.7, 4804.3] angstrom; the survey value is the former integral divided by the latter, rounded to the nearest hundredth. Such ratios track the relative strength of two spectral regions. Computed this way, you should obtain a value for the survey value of 1.02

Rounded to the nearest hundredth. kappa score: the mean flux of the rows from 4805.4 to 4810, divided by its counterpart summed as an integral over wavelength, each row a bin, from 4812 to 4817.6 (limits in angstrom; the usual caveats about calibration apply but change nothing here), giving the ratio 0.18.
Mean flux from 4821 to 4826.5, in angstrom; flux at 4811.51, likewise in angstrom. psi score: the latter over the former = 0.95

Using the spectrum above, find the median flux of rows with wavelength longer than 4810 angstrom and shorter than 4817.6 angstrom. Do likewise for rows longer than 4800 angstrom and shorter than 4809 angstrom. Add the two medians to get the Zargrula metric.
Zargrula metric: 6.46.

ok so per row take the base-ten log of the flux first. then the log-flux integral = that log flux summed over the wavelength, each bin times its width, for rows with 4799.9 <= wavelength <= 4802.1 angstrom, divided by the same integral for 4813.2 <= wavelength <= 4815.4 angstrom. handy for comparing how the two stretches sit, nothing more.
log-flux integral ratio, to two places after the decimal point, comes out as 1.08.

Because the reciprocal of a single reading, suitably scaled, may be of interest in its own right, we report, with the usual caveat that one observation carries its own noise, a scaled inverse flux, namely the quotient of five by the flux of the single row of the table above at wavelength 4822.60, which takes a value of 1.54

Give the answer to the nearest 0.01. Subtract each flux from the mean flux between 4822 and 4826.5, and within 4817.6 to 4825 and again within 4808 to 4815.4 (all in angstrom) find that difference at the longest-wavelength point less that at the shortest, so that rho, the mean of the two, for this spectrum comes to 0.29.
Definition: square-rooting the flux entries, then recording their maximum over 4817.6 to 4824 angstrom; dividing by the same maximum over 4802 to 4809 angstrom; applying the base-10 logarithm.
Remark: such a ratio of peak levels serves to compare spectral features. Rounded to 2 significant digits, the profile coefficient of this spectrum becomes 0.010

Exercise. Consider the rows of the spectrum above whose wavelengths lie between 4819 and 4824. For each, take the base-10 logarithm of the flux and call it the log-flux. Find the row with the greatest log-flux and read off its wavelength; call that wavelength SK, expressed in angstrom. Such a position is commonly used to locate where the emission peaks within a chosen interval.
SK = 4823.71 angstrom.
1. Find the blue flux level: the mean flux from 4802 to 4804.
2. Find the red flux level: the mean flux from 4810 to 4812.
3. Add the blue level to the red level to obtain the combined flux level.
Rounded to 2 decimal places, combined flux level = 6.29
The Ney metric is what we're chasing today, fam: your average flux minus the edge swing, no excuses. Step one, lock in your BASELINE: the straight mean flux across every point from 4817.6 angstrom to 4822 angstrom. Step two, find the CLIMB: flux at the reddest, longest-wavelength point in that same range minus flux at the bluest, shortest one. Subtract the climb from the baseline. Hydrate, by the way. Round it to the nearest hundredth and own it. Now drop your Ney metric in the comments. 3.36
